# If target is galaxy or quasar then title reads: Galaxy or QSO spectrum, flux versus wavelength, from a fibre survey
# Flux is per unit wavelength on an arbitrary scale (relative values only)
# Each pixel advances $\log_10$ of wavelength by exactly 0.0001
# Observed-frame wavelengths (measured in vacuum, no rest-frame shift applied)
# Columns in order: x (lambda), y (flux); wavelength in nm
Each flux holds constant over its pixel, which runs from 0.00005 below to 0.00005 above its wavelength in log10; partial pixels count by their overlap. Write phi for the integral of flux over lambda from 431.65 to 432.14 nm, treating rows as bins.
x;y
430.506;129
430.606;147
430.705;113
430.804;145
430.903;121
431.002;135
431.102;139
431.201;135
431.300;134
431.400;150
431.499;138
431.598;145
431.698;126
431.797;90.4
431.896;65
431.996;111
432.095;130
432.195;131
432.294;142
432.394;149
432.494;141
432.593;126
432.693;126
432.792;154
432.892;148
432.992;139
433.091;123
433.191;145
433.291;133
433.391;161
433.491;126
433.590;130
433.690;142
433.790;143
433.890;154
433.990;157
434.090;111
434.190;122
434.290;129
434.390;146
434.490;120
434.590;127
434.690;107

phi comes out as 51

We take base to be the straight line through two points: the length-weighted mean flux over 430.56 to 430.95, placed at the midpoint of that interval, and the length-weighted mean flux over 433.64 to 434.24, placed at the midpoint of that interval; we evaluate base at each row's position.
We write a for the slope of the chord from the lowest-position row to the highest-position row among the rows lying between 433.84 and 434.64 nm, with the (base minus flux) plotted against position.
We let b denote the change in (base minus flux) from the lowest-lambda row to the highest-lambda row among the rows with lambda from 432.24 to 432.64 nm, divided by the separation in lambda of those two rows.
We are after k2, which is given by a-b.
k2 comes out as -15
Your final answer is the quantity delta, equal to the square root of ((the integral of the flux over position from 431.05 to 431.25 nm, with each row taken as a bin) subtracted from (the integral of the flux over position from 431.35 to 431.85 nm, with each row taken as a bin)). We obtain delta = 6.1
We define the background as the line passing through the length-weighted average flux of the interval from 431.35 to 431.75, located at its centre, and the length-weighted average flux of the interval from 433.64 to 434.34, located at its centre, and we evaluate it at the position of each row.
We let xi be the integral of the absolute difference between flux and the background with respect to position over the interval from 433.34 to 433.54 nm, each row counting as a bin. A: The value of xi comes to 3.48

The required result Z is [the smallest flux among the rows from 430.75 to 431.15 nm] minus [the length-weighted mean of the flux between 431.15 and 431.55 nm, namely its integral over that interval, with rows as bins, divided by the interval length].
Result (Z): -18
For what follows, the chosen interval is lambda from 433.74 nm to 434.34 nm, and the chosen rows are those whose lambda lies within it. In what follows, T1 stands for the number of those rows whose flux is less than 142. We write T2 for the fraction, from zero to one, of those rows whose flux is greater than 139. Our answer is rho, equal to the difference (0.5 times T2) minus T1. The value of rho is -2.75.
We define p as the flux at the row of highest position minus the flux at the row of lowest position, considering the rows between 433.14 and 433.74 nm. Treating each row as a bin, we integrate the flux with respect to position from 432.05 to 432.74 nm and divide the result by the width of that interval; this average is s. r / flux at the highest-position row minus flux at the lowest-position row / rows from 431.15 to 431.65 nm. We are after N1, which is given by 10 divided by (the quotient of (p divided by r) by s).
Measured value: -4498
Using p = -3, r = 10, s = 135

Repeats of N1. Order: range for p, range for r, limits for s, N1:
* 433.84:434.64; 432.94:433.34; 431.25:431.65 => 315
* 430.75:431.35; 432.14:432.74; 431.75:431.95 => 355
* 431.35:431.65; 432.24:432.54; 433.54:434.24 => 274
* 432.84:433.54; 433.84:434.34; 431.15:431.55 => 1585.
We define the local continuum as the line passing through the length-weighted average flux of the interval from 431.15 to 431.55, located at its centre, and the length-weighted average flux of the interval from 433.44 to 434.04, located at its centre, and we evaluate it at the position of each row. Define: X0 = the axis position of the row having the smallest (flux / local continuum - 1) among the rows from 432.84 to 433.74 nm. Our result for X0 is 433.091 nm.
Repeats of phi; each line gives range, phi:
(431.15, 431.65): 70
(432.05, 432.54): 68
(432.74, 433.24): 71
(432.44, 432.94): 70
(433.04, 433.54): 69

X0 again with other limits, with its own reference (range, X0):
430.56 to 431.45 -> 430.705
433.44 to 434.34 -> 434.090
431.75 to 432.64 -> 431.896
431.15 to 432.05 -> 431.896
